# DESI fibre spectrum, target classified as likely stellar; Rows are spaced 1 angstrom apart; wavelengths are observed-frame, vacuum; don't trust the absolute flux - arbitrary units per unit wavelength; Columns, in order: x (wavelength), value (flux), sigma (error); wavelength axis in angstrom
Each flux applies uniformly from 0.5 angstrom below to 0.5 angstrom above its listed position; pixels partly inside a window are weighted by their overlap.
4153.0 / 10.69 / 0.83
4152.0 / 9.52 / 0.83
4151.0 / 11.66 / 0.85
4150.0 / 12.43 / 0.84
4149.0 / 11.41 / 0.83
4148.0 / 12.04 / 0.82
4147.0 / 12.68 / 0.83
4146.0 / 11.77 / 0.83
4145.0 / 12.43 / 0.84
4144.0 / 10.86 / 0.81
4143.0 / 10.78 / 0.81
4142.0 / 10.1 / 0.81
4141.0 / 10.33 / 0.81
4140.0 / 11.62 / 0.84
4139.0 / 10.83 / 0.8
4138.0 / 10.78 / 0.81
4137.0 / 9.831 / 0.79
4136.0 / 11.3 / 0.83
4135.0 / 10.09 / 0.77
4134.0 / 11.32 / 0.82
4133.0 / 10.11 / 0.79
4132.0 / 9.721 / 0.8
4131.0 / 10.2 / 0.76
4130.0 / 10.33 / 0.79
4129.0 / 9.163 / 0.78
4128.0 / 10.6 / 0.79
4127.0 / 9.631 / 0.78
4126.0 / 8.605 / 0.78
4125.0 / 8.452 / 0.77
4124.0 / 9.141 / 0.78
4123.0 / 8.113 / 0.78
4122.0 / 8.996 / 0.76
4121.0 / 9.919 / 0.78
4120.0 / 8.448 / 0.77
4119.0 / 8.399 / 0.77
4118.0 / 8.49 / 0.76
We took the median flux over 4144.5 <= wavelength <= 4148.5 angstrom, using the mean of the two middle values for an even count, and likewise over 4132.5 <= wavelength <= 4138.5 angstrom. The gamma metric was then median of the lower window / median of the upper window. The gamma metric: 0.854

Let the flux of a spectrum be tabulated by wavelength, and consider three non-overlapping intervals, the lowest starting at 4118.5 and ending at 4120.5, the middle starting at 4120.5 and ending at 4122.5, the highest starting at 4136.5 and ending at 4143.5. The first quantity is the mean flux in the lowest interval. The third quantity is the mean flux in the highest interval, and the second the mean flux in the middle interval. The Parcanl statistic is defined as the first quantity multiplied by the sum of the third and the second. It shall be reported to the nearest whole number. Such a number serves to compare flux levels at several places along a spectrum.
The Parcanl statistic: 169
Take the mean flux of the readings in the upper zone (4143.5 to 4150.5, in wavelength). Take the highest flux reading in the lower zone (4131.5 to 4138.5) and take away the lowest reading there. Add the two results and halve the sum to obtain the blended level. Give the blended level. 6.8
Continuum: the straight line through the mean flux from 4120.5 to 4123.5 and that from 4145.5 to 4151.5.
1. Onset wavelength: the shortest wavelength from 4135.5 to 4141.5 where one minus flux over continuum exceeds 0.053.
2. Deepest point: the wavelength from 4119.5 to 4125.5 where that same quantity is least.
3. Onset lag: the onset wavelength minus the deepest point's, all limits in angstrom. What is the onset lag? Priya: 16 angstrom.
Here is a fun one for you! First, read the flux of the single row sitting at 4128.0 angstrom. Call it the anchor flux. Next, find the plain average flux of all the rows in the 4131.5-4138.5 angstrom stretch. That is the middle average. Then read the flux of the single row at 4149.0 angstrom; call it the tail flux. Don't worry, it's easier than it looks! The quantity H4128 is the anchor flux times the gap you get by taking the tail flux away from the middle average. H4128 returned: -10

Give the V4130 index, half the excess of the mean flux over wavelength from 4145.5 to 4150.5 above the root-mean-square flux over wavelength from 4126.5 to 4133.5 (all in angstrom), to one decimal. 1.0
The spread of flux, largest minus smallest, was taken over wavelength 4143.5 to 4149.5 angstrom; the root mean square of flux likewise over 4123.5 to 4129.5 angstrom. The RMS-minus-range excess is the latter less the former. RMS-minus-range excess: 7.47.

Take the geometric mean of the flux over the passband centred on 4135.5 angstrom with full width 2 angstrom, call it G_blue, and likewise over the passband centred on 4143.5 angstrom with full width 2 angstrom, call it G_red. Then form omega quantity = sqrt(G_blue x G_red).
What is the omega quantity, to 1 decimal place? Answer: 10.7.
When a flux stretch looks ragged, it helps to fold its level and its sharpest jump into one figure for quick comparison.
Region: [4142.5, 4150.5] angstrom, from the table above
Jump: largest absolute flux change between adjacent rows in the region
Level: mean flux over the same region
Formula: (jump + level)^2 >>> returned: 179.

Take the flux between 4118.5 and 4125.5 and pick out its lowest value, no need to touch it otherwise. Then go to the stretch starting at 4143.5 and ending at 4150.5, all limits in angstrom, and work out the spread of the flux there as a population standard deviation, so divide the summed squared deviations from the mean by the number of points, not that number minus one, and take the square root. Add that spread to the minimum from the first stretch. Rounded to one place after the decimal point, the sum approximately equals 8.7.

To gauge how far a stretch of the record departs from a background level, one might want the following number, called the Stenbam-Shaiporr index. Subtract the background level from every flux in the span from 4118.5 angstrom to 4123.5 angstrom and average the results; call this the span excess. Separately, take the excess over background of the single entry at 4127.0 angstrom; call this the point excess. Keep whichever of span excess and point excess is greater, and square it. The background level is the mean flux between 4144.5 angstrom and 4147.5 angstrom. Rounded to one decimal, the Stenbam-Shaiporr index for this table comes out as 7.1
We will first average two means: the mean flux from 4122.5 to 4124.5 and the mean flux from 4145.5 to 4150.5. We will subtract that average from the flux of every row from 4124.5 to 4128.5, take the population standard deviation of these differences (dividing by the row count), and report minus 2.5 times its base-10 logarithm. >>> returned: 0.16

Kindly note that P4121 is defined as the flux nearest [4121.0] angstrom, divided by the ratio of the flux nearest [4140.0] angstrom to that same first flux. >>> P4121 8.5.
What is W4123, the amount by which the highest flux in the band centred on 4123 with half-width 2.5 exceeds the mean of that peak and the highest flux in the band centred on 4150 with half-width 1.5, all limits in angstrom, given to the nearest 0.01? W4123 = -1.26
